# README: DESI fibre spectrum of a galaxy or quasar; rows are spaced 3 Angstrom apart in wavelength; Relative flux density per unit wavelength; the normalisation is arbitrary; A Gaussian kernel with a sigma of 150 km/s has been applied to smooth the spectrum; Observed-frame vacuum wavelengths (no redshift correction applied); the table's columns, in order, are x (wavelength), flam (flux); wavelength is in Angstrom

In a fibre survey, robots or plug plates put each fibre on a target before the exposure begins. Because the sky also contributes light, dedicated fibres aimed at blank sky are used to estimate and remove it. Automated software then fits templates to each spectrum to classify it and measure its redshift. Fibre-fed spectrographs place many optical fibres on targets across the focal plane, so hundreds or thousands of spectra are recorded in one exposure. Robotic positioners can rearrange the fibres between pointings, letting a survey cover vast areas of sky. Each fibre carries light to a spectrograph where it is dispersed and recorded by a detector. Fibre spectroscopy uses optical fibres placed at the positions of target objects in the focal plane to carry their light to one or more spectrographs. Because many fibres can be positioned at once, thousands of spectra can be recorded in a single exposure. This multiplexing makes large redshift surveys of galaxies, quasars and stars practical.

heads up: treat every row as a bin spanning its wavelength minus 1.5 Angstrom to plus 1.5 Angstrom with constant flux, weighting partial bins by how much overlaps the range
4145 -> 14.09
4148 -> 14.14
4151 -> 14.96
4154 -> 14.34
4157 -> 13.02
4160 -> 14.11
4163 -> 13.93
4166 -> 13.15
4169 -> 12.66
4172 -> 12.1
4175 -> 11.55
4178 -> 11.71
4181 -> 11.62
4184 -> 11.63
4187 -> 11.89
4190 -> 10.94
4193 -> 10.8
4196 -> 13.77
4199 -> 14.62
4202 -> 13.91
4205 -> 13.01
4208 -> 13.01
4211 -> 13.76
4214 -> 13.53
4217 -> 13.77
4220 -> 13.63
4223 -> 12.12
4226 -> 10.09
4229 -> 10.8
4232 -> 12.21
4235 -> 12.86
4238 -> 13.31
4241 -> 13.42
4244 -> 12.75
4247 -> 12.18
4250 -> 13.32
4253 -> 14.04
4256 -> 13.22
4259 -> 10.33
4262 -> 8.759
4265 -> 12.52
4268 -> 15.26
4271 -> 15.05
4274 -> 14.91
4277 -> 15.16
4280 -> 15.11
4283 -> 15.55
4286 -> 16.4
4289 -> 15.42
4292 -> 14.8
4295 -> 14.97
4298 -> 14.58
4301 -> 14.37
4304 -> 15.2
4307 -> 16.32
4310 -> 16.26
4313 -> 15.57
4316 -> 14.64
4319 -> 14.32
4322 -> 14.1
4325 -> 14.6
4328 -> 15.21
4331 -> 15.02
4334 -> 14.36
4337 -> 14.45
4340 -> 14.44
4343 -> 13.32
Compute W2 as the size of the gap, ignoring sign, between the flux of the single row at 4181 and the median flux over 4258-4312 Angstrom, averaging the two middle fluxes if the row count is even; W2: 3.5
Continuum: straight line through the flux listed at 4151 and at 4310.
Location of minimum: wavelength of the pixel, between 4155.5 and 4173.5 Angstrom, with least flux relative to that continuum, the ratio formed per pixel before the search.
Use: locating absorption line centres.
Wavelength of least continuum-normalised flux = 4172 Angstrom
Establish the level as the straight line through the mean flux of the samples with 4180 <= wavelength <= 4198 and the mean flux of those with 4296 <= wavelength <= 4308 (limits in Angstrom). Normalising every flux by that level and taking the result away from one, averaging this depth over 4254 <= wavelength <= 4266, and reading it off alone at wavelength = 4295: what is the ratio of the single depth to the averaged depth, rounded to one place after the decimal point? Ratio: 0.0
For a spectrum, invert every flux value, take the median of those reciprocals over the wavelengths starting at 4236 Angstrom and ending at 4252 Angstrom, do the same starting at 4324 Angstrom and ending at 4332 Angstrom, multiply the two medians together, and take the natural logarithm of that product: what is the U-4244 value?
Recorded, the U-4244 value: -5.30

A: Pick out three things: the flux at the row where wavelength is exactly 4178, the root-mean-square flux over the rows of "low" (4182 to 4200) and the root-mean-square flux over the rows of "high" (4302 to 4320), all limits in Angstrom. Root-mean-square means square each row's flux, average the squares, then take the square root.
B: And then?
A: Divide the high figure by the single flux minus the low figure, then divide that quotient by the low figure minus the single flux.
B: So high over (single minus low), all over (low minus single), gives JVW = -37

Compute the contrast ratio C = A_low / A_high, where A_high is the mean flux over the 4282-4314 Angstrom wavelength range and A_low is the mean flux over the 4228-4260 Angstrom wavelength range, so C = 0.82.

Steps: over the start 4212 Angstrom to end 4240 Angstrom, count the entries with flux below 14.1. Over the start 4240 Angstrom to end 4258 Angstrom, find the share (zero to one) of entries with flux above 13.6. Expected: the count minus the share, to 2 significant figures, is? 8.8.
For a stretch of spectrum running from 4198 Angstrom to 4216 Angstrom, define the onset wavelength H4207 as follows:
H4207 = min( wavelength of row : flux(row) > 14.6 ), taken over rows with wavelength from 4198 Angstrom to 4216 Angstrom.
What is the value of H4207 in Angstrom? 4199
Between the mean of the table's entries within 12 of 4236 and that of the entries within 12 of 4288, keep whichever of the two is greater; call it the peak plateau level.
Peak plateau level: 15.2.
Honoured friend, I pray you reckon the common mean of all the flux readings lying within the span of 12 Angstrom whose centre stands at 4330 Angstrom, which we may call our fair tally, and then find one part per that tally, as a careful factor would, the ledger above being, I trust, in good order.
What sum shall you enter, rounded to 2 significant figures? 0.068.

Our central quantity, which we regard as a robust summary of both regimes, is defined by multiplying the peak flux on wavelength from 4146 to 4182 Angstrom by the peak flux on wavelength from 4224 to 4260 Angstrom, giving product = 210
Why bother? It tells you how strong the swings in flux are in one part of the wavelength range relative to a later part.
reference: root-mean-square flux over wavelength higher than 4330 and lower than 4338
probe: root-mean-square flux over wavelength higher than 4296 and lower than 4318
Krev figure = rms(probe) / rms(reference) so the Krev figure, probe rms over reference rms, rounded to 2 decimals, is 1.05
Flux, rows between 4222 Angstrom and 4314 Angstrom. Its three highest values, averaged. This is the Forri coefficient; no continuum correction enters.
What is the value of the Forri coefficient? 16.3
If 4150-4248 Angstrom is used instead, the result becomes 14.6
